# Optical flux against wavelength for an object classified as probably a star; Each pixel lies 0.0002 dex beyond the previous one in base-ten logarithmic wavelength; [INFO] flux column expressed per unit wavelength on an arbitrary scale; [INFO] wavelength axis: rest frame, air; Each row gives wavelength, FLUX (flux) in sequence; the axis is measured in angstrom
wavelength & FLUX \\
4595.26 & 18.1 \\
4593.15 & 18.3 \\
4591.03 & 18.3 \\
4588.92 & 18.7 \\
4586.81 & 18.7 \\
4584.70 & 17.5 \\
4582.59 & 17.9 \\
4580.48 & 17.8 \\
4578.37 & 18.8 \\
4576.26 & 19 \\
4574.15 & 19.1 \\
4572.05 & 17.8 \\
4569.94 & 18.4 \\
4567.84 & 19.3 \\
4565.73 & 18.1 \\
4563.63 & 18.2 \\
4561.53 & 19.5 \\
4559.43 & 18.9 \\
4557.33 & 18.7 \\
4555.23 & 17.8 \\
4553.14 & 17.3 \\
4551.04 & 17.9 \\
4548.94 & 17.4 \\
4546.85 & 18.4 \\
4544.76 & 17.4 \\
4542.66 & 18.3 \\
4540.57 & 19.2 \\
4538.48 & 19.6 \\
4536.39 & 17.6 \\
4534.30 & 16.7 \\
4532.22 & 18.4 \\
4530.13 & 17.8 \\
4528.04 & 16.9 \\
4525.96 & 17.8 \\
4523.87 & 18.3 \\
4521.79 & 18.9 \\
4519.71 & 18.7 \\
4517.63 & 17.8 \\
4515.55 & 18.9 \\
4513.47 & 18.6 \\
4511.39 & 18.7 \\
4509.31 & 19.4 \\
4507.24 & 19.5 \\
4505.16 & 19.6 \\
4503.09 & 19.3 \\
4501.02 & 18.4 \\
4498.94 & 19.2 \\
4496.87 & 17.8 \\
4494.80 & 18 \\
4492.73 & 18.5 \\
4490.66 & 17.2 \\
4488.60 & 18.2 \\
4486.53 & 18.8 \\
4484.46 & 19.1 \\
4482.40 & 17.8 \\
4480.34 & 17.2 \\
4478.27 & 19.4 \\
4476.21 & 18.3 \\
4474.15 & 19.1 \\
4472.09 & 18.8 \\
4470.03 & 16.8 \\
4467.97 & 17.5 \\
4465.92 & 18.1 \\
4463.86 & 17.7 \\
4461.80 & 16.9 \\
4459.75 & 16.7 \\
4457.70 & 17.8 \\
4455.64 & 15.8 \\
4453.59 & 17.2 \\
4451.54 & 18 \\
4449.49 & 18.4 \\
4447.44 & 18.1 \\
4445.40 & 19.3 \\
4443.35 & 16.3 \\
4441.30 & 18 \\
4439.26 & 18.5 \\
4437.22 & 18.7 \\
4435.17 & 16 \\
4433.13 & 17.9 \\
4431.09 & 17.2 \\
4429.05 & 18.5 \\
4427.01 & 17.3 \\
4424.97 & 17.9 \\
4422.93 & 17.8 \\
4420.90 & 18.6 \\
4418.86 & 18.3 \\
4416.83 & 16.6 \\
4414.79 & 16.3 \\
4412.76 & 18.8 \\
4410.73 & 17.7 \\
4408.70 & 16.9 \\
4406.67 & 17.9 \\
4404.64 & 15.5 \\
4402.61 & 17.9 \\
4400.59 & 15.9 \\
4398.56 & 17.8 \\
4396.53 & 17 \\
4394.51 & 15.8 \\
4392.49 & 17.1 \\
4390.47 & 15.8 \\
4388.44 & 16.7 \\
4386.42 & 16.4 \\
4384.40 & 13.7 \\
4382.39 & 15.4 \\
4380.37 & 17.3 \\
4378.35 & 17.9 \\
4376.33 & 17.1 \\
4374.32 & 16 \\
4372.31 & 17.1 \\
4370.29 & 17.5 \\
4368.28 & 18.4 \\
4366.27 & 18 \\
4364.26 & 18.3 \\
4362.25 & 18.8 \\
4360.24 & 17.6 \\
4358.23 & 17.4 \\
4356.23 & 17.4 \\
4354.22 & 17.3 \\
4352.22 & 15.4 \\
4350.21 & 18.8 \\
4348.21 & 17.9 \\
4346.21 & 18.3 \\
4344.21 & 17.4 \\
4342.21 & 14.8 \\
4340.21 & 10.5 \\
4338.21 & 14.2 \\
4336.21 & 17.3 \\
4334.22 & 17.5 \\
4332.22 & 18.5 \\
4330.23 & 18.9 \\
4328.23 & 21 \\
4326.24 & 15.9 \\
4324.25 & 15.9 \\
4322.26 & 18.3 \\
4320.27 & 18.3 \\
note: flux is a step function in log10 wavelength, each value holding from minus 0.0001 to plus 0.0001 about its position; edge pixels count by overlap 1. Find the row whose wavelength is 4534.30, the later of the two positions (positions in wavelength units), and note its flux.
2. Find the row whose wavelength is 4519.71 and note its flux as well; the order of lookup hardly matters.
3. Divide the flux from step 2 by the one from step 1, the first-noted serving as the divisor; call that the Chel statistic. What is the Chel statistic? 1.12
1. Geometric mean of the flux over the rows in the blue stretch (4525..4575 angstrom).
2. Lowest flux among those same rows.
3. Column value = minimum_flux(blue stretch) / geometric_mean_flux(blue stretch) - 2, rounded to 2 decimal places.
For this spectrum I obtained -1.08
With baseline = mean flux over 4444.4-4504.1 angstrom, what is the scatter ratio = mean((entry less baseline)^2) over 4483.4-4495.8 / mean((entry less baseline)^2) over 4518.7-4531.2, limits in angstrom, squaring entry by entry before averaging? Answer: 1.0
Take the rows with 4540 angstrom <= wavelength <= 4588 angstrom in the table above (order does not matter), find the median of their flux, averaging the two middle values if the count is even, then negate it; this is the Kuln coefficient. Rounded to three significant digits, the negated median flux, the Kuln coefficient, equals -18.3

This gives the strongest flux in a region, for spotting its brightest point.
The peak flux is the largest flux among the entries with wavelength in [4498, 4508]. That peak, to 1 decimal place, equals 19.6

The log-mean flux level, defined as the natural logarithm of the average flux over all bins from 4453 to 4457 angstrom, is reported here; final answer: 2.80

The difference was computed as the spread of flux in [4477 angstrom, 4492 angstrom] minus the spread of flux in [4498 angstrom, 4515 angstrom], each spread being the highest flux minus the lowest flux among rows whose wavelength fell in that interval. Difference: 1.0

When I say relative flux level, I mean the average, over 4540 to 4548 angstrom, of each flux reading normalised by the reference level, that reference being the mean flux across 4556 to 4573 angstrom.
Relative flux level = 0.98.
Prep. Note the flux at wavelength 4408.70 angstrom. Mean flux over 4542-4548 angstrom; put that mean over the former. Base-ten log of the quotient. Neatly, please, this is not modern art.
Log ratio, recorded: 0.028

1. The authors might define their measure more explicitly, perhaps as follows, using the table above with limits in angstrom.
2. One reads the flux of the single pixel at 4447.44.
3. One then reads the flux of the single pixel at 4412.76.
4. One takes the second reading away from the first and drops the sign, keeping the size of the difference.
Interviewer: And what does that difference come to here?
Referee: 0.7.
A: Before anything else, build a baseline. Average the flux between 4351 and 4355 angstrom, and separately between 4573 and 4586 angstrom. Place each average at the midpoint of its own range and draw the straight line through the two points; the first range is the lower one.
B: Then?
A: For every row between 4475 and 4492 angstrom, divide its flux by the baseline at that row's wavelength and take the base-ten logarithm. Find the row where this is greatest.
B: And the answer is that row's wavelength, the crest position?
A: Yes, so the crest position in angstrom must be 4478.27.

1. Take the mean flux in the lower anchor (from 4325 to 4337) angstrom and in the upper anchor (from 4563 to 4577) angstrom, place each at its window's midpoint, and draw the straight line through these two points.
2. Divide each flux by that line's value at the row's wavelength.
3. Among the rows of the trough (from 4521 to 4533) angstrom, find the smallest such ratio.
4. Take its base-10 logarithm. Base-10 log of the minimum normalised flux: -0.04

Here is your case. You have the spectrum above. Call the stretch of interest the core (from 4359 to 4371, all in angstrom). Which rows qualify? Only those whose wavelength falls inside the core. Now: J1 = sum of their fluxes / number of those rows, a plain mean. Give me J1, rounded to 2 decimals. 18.10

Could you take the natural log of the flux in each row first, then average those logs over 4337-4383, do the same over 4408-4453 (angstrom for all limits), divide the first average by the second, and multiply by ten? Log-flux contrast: 9.8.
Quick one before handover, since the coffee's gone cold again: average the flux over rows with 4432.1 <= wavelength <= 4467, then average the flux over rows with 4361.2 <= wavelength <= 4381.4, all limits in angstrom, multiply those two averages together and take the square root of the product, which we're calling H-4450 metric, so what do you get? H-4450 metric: 17.6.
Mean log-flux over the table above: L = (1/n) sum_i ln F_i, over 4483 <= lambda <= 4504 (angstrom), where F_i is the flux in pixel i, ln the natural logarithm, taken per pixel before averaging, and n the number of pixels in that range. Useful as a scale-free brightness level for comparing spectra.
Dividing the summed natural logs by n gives 2.91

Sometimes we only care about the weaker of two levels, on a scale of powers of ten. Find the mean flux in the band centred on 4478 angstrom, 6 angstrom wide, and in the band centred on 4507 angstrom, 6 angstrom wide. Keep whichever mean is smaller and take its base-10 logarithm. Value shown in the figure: 1.26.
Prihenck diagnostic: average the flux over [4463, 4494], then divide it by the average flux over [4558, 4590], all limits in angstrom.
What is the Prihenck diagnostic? 0.981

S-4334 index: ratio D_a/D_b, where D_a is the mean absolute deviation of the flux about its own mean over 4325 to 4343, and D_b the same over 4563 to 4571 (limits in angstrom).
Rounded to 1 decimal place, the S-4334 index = 5.9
